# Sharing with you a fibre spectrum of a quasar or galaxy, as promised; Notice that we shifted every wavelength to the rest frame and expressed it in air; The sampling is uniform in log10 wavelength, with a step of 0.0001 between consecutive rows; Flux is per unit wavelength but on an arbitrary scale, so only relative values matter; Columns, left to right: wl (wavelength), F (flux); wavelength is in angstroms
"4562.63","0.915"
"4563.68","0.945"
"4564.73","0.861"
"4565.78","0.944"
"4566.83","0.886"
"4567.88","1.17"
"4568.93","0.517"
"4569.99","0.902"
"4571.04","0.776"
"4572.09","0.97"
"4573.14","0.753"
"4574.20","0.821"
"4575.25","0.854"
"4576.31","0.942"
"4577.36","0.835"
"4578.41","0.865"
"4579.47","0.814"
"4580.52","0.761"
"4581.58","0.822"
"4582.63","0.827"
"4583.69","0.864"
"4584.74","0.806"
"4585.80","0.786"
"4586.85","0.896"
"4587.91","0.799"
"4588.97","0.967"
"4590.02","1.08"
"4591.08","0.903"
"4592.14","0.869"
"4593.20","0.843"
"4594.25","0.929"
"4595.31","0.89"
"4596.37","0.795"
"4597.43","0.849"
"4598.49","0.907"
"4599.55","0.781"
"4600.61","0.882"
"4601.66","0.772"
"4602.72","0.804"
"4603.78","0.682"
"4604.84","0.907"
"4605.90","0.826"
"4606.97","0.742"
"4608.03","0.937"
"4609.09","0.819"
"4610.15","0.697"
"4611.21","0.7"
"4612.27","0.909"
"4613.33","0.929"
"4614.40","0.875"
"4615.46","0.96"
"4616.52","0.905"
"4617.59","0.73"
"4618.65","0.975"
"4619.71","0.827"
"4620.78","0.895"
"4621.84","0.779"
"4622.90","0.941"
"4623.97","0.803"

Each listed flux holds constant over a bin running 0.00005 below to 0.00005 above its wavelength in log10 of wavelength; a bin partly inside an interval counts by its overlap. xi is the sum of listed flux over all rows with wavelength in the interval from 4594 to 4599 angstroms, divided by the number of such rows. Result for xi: 0.87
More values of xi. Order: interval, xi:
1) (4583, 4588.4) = 0.83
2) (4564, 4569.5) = 0.88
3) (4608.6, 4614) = 0.81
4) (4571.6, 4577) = 0.87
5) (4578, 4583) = 0.82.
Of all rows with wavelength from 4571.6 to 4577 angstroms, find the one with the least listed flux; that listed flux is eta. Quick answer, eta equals 0.753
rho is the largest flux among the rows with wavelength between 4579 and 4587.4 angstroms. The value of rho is 0.896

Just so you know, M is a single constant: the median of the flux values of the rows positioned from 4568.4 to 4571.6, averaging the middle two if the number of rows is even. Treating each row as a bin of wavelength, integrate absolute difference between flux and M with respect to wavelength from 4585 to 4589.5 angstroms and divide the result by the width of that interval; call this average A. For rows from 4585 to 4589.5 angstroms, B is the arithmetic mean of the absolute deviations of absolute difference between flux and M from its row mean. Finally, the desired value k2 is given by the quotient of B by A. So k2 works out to 0.84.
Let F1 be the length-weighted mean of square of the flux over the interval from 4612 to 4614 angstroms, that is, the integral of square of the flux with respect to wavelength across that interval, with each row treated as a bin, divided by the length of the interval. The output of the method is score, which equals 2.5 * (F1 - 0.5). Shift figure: 0.8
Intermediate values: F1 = 0.84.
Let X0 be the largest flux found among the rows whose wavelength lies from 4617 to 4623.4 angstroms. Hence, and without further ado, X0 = 0.975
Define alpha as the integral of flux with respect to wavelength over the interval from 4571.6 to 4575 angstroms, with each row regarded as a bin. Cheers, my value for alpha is 2.9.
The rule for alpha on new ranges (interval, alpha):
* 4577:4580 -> 2.5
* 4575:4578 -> 2.6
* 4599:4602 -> 2.5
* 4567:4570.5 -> 3.0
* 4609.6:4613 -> 2.7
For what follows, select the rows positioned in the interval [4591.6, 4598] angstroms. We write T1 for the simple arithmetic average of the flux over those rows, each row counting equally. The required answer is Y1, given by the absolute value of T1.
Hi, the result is 0.86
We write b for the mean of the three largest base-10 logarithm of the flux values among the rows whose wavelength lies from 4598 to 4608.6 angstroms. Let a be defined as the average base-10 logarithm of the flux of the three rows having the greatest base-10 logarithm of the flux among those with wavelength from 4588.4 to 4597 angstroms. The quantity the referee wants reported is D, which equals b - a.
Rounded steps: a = 0.00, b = -0.038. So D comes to -0.033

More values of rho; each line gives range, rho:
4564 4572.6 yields 1.17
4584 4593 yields 1.08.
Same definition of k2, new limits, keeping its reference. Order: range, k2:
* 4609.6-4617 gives 0.26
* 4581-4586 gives 0.43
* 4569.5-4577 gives 0.69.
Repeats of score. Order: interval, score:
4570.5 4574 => 0.5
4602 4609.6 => 0.4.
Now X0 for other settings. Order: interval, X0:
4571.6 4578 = 0.97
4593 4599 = 0.929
